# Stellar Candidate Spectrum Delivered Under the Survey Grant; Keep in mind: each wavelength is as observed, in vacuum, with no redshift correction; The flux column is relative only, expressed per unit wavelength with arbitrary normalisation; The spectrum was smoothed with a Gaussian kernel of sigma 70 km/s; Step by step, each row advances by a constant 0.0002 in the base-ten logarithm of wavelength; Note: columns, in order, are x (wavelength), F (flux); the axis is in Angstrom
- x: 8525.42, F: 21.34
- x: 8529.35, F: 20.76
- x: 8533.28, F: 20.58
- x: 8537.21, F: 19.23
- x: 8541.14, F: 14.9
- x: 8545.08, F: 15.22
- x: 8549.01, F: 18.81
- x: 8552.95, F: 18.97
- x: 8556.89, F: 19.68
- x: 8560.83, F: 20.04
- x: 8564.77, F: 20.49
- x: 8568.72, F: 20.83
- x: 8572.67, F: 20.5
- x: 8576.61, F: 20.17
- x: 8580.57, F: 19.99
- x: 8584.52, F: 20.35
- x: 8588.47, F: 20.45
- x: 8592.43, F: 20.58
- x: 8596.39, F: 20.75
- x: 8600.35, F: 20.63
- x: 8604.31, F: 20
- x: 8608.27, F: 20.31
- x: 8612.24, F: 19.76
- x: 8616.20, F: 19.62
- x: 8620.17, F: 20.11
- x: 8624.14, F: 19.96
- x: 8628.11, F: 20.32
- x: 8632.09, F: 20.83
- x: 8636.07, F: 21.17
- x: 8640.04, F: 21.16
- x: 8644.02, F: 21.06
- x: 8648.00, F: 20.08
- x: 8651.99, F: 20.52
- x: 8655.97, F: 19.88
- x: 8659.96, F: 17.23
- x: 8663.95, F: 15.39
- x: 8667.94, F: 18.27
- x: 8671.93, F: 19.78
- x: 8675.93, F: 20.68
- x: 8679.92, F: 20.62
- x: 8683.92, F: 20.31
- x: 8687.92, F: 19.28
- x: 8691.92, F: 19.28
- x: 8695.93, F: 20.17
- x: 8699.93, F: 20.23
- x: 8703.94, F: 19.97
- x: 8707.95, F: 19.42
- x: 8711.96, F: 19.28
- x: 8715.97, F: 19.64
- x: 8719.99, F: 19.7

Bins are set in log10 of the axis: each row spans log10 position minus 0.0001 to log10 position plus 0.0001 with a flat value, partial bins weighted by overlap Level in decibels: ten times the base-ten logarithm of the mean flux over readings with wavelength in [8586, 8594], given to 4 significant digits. 13.12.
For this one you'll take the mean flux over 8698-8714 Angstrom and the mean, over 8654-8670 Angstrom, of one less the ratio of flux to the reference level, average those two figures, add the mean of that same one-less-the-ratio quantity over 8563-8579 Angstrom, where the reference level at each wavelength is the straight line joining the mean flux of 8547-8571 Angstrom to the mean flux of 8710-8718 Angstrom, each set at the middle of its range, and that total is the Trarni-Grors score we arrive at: 9.87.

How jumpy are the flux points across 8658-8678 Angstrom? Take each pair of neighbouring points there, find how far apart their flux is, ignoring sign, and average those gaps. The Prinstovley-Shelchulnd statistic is 1.78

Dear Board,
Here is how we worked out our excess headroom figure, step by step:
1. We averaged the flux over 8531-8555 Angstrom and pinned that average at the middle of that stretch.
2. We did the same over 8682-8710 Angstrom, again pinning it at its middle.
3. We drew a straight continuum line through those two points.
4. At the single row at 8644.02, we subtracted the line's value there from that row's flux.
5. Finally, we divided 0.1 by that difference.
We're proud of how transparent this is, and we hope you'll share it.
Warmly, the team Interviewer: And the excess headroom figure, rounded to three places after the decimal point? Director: 0.053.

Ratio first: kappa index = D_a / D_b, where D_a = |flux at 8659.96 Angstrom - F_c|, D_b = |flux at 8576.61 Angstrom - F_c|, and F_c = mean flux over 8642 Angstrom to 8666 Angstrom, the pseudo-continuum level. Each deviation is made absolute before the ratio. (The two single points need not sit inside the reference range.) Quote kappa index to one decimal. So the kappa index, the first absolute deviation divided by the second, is 1.6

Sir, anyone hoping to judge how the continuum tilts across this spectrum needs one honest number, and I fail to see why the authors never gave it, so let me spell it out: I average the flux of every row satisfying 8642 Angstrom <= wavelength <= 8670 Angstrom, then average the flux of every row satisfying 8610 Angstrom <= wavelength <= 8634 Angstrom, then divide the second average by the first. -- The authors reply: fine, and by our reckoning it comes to 1.06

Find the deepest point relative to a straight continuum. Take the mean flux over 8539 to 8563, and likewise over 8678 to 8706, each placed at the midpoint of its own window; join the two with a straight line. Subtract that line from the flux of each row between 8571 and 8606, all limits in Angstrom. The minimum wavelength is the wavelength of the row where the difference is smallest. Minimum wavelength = 8604.31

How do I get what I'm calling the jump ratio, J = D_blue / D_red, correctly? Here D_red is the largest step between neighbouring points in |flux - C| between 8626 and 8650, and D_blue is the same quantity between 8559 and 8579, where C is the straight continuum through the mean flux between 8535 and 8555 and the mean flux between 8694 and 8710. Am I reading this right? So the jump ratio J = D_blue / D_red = 0.4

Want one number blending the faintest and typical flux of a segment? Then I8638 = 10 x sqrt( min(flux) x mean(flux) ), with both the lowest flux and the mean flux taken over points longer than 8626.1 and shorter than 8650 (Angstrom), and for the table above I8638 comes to 204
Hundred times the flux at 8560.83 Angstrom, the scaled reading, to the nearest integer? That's 2004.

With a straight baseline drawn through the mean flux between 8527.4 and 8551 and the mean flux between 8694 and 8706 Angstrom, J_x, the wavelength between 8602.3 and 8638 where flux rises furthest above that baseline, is 8636.07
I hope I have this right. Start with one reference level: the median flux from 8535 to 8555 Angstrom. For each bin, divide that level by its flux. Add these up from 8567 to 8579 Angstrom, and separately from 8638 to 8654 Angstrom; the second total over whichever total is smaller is 1.32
